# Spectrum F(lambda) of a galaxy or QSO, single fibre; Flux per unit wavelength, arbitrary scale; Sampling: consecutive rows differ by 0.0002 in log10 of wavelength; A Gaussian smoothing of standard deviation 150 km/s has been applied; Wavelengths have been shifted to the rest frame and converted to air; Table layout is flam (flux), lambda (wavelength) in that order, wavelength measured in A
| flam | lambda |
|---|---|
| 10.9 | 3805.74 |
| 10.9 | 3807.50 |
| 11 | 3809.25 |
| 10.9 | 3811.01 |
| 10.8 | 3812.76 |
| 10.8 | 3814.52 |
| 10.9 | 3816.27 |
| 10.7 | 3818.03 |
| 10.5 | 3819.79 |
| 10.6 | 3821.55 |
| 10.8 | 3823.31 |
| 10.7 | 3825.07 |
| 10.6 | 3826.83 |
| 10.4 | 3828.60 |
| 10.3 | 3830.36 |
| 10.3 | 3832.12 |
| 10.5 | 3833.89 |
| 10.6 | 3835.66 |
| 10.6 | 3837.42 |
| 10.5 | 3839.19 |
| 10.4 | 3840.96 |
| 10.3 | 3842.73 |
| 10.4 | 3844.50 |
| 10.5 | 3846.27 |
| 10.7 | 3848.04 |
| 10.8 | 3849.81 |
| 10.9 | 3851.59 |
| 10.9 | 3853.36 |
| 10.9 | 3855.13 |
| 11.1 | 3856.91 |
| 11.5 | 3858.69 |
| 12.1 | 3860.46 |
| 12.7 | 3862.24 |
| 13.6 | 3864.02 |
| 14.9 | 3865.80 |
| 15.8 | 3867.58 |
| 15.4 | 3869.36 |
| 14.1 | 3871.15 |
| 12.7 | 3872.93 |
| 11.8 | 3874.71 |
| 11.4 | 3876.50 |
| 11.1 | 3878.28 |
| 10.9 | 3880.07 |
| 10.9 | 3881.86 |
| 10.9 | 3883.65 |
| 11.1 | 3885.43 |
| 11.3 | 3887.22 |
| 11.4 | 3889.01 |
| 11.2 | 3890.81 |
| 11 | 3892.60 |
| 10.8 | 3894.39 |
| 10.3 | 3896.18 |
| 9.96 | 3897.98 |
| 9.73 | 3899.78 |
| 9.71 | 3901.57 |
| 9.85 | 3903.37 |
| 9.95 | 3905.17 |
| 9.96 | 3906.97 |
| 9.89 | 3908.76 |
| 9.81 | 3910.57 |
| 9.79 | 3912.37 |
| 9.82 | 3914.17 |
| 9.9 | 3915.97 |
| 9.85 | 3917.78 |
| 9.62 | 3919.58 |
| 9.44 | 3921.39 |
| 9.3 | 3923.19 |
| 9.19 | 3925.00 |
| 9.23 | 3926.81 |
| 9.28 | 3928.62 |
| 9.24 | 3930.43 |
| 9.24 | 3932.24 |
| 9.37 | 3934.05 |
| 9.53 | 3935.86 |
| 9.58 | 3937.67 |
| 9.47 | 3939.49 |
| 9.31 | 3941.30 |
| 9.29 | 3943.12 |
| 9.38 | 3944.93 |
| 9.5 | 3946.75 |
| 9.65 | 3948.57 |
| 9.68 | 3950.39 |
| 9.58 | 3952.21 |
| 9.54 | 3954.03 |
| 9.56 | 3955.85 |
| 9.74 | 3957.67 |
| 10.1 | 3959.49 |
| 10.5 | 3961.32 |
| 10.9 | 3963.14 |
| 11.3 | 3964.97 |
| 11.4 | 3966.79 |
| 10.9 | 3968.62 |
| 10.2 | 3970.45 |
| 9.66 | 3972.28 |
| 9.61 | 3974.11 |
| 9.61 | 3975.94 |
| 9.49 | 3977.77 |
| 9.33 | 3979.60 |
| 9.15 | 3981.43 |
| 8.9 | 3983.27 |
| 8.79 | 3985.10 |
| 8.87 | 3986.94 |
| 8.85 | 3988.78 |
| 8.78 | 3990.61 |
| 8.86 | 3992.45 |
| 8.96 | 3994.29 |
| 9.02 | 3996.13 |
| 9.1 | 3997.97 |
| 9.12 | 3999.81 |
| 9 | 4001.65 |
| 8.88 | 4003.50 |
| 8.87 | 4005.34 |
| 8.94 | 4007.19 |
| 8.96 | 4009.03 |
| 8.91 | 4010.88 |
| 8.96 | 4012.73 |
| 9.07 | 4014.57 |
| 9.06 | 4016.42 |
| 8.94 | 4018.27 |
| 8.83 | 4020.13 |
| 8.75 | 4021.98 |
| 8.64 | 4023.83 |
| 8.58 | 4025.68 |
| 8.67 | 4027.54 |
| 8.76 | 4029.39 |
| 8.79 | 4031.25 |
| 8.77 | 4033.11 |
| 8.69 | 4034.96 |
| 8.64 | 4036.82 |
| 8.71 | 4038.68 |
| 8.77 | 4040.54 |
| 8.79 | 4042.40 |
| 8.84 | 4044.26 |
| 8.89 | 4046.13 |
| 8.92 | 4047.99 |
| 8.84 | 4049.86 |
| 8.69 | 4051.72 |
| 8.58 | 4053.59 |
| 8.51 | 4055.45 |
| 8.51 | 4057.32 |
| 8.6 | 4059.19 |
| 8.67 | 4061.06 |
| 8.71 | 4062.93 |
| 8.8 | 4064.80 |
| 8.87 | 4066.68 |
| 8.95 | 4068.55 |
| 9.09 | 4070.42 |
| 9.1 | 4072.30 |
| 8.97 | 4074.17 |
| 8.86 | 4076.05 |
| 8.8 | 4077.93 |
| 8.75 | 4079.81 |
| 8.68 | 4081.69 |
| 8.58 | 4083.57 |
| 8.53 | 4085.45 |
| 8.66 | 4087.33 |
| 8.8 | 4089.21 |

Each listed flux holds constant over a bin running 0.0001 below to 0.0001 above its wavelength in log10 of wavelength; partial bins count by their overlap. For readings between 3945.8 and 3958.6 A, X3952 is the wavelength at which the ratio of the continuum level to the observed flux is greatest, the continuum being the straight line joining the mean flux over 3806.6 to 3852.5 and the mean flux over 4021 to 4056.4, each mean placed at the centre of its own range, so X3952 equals 3946.75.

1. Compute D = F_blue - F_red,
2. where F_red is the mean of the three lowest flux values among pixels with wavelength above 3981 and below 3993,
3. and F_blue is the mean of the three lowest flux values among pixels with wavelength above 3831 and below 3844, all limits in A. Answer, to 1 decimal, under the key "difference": 1.5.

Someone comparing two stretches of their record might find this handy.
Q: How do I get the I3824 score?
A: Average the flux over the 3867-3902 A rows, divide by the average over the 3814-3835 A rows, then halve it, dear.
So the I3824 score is 0.55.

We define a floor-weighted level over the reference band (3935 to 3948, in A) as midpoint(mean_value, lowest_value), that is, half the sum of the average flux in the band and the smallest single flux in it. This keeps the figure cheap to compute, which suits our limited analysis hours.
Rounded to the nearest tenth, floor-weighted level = 9.4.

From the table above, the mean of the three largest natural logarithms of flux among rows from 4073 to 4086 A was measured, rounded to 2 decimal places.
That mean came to 2.18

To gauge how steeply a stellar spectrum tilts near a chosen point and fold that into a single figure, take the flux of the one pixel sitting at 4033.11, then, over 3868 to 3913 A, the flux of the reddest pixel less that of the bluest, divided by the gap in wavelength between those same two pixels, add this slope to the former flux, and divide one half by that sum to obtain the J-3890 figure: 0.0579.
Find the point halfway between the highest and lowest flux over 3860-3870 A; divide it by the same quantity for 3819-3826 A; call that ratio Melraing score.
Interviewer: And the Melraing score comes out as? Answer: 1.31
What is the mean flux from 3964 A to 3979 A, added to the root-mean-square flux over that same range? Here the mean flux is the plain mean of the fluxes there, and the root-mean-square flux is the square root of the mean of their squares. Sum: 20.6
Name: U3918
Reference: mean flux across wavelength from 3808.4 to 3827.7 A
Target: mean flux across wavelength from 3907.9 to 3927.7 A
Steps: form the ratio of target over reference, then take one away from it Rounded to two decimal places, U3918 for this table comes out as -0.11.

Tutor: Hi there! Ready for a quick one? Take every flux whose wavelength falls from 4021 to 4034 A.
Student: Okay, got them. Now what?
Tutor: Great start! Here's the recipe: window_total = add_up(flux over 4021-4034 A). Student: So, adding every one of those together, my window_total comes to 61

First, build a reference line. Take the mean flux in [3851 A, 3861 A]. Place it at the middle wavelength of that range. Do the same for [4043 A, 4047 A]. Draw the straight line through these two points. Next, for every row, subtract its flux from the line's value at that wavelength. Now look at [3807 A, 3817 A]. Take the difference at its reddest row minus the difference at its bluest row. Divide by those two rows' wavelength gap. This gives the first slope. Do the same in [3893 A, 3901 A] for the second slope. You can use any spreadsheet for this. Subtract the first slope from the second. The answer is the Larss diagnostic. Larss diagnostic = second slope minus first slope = 0.20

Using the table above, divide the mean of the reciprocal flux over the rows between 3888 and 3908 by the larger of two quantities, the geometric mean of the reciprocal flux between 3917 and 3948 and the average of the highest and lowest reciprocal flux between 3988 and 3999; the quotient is 0.866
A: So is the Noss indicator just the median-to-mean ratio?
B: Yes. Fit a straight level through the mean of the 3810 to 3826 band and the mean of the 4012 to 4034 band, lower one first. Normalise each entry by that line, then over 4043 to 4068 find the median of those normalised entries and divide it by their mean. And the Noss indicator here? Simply 1.00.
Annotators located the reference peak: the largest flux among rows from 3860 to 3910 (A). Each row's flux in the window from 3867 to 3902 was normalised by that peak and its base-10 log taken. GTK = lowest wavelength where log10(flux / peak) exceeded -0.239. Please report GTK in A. 3867.58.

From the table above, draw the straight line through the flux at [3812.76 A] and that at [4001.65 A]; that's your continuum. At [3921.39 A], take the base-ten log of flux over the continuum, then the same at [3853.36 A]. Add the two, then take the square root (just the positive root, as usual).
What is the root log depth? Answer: 0.072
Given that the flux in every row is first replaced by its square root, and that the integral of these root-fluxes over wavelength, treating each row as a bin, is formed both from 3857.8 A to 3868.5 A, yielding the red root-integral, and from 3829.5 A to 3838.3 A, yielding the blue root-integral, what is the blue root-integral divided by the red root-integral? 0.73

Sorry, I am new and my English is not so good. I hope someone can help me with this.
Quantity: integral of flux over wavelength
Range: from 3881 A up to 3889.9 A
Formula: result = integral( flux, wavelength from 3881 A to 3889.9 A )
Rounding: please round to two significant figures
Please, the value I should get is 99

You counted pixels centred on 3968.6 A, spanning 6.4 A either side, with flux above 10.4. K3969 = 4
